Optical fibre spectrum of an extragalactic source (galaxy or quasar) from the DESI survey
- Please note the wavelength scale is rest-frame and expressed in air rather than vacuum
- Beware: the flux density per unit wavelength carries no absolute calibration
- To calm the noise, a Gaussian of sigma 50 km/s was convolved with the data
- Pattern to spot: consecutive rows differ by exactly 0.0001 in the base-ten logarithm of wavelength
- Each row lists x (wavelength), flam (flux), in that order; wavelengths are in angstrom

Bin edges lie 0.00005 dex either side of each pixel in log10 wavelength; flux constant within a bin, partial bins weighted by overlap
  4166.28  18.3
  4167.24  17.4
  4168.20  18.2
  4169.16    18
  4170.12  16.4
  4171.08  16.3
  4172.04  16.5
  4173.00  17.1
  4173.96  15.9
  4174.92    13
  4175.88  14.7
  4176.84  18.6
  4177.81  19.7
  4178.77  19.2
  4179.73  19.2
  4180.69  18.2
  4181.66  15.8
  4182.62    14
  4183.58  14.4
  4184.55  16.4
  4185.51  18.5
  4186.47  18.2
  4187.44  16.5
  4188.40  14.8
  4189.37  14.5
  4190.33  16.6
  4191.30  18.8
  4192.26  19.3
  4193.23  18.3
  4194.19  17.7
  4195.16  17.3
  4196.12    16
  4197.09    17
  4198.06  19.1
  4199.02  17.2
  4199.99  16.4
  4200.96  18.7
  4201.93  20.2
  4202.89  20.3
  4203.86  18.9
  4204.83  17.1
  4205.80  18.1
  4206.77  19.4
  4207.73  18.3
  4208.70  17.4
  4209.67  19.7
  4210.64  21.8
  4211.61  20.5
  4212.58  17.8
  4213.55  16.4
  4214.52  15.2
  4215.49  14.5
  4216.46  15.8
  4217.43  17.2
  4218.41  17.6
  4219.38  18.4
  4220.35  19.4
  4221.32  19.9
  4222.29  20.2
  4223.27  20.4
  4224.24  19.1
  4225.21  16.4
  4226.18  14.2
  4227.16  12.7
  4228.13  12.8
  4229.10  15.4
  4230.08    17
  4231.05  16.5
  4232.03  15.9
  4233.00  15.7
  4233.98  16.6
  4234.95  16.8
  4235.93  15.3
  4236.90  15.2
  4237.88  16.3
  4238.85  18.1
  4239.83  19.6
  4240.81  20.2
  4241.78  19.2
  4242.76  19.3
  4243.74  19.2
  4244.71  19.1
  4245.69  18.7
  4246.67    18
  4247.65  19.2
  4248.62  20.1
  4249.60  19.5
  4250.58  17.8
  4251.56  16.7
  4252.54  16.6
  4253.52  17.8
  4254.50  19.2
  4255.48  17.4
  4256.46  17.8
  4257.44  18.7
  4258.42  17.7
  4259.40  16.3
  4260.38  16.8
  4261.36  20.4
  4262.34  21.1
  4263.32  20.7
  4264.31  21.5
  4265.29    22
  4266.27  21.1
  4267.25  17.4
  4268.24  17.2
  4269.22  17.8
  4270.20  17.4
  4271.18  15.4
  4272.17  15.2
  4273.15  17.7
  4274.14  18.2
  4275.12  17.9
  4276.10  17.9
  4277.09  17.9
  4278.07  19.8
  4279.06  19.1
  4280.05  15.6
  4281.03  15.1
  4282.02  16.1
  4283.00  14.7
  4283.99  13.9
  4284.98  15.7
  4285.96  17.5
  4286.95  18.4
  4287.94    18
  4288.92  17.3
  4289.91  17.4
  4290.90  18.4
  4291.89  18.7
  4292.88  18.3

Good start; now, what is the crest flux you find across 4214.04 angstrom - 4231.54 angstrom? 20.4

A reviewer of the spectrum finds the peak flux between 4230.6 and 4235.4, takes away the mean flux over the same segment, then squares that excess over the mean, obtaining 0.3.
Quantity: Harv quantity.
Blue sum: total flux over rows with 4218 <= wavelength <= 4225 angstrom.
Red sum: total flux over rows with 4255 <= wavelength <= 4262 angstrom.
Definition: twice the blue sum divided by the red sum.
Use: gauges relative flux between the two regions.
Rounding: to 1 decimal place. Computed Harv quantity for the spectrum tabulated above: 2.2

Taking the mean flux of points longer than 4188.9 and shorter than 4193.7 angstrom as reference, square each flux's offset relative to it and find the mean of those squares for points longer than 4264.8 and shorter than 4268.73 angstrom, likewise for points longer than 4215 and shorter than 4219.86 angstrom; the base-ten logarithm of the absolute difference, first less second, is 0.76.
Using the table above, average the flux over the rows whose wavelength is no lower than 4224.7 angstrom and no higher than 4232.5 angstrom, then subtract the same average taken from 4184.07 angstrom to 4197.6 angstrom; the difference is -2.0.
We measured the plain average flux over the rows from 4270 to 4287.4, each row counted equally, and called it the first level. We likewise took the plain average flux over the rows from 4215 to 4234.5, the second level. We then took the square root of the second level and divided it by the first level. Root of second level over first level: 0.243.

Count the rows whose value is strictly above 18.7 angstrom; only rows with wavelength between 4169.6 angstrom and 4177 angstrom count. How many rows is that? 0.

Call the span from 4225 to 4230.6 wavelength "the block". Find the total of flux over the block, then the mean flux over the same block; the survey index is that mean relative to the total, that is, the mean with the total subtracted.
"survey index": -74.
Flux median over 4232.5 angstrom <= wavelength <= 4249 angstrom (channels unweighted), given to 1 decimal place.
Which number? 18.7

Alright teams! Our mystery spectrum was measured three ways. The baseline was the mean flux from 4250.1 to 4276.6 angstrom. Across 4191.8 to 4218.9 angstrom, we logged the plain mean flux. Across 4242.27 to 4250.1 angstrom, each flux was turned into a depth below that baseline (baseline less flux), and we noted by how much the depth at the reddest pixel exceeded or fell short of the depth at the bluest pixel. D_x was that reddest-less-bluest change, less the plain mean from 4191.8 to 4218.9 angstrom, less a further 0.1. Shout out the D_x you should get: -18.3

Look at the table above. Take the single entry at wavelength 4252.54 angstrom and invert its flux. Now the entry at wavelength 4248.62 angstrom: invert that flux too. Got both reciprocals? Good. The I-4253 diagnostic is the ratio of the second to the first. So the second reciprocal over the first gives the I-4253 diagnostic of 0.83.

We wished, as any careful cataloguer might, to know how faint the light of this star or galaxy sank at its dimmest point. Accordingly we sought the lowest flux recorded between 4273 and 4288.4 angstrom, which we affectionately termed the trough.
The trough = 13.9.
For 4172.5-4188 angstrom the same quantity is 13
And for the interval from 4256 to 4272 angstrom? 15.4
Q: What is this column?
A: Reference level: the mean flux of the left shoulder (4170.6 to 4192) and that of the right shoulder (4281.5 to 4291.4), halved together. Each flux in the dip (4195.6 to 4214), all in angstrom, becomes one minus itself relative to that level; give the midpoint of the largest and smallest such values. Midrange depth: -0.13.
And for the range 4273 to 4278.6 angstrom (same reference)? -0.12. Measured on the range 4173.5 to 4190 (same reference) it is 0.02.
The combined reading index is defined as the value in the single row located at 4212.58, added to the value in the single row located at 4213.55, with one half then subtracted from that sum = 34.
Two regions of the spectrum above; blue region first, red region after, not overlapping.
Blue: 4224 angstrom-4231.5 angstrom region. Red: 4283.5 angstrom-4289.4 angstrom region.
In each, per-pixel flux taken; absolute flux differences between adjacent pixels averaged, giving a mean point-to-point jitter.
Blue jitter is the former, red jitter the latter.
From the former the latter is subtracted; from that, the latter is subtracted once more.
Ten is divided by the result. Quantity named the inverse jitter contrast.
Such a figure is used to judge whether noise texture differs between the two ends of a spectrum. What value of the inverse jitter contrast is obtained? -16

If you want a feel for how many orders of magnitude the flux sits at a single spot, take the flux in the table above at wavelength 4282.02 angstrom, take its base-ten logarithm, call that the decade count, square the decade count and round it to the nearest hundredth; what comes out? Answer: 1.46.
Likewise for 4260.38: 1.50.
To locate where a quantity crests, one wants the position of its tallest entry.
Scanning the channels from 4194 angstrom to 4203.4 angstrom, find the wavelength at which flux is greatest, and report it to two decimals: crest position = 4202.89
